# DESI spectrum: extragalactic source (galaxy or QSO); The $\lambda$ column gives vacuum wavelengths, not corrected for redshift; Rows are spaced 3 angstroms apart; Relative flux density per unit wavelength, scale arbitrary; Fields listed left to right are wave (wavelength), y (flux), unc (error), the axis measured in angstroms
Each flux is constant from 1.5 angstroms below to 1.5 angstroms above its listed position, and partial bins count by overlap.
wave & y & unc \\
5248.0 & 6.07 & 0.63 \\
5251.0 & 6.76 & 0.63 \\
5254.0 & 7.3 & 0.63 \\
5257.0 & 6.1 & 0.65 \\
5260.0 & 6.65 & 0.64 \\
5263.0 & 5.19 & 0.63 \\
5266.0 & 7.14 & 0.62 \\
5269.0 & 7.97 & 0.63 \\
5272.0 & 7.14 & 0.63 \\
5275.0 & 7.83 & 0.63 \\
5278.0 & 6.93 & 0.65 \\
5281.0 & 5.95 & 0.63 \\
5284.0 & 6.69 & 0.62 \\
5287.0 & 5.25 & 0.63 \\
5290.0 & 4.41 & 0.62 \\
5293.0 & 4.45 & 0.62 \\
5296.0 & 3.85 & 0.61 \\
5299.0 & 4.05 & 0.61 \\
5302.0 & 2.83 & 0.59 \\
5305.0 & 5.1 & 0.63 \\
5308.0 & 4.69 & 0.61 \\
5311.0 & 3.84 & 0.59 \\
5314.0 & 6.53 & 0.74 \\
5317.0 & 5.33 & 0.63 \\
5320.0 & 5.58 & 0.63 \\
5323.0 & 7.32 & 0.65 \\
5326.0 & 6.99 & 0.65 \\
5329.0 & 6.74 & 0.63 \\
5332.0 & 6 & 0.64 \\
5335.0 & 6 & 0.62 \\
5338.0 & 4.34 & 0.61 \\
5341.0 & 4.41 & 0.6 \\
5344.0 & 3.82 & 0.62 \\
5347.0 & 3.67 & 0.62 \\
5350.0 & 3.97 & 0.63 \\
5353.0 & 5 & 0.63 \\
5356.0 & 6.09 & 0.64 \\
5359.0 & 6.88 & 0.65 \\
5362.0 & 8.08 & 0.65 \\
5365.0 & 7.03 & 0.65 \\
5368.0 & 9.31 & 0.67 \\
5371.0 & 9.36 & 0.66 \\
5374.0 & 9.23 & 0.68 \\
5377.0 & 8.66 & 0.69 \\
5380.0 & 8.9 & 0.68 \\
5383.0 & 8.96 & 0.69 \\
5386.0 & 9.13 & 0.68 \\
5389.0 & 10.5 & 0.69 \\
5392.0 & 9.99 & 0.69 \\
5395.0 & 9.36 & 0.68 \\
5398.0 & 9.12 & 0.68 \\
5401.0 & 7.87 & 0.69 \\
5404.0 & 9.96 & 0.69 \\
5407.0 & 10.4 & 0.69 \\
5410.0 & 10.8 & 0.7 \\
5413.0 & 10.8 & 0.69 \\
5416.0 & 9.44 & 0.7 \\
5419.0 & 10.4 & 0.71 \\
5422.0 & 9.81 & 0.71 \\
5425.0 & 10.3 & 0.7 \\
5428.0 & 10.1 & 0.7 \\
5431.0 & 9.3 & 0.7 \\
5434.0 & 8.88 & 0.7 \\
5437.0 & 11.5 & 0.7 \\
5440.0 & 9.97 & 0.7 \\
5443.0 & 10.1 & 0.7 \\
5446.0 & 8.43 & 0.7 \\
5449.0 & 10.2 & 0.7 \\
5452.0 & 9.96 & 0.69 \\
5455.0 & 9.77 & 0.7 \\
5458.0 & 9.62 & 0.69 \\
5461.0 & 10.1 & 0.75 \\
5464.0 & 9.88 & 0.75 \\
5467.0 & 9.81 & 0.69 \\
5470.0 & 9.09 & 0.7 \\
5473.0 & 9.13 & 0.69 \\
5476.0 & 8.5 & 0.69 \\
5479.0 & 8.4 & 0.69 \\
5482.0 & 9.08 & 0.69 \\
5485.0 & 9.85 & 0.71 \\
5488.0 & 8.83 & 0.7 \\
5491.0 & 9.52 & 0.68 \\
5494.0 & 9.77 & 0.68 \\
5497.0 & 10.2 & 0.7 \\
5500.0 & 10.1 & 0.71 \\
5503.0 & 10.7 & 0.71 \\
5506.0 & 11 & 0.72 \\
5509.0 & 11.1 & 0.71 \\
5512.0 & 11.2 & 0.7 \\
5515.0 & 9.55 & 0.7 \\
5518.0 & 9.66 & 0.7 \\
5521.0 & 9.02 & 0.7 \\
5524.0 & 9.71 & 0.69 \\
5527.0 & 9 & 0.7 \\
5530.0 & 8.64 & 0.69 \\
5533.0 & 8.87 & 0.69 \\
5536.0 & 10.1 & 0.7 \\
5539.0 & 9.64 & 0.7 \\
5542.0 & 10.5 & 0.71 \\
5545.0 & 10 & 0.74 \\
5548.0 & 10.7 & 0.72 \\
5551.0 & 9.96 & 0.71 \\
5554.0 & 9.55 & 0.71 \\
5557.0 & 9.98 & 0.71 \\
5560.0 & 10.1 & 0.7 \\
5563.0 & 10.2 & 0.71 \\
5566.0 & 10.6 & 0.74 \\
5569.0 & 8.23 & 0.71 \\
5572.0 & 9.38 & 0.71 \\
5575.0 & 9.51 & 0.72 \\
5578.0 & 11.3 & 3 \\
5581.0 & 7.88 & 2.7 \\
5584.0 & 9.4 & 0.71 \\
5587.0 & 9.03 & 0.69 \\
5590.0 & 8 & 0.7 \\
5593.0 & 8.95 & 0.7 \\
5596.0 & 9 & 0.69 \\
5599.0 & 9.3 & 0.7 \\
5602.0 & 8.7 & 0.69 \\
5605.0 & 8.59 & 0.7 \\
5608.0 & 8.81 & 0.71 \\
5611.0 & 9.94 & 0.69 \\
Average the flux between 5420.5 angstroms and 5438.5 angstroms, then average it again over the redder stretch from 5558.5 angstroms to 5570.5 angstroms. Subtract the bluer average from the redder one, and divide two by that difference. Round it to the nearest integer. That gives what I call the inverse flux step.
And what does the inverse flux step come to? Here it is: -10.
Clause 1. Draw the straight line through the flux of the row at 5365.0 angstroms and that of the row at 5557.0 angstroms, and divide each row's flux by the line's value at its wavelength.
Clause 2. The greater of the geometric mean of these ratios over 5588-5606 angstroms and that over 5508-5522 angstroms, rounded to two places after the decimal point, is 1.08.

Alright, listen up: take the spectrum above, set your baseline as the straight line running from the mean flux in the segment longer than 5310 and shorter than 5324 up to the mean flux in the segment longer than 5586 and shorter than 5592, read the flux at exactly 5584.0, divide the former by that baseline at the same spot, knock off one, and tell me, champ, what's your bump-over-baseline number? 0.1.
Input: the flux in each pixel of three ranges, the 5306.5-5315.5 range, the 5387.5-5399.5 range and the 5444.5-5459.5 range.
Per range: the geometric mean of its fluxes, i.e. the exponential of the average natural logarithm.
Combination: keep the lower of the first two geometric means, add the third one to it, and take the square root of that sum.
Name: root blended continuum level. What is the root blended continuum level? 3.80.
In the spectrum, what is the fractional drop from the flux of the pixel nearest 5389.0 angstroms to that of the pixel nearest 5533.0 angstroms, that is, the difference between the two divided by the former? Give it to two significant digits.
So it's 0.16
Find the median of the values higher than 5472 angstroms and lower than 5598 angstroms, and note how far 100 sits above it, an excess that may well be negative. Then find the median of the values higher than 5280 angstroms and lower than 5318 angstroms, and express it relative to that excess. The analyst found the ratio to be 0.052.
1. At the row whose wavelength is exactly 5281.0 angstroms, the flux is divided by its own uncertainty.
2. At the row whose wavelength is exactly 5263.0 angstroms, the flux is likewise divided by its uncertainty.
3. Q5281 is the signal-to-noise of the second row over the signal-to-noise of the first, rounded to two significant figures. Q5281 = 0.87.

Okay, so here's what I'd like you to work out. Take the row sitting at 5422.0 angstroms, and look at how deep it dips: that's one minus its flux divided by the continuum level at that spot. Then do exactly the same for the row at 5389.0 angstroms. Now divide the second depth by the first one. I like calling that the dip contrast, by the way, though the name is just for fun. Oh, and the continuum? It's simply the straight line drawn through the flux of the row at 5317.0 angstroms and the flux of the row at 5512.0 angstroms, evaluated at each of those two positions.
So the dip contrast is 3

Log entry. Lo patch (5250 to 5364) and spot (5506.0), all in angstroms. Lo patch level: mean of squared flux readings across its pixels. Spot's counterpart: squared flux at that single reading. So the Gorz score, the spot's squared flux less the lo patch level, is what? 87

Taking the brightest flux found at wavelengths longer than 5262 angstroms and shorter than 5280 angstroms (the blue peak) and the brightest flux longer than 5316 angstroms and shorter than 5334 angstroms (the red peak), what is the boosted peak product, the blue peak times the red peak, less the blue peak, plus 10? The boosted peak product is 60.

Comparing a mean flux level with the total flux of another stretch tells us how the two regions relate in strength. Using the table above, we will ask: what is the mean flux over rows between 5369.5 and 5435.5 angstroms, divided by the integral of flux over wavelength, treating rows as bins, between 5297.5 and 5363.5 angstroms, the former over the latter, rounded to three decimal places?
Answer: 0.027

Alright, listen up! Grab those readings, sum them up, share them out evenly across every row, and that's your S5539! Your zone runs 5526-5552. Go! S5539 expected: 9.7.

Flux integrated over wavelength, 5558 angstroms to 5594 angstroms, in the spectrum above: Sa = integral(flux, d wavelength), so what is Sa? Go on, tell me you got 338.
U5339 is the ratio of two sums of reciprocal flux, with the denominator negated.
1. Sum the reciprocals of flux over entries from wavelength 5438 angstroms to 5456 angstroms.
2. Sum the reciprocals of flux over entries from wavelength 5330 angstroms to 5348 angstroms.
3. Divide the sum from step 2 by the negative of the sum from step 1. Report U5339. -2.14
